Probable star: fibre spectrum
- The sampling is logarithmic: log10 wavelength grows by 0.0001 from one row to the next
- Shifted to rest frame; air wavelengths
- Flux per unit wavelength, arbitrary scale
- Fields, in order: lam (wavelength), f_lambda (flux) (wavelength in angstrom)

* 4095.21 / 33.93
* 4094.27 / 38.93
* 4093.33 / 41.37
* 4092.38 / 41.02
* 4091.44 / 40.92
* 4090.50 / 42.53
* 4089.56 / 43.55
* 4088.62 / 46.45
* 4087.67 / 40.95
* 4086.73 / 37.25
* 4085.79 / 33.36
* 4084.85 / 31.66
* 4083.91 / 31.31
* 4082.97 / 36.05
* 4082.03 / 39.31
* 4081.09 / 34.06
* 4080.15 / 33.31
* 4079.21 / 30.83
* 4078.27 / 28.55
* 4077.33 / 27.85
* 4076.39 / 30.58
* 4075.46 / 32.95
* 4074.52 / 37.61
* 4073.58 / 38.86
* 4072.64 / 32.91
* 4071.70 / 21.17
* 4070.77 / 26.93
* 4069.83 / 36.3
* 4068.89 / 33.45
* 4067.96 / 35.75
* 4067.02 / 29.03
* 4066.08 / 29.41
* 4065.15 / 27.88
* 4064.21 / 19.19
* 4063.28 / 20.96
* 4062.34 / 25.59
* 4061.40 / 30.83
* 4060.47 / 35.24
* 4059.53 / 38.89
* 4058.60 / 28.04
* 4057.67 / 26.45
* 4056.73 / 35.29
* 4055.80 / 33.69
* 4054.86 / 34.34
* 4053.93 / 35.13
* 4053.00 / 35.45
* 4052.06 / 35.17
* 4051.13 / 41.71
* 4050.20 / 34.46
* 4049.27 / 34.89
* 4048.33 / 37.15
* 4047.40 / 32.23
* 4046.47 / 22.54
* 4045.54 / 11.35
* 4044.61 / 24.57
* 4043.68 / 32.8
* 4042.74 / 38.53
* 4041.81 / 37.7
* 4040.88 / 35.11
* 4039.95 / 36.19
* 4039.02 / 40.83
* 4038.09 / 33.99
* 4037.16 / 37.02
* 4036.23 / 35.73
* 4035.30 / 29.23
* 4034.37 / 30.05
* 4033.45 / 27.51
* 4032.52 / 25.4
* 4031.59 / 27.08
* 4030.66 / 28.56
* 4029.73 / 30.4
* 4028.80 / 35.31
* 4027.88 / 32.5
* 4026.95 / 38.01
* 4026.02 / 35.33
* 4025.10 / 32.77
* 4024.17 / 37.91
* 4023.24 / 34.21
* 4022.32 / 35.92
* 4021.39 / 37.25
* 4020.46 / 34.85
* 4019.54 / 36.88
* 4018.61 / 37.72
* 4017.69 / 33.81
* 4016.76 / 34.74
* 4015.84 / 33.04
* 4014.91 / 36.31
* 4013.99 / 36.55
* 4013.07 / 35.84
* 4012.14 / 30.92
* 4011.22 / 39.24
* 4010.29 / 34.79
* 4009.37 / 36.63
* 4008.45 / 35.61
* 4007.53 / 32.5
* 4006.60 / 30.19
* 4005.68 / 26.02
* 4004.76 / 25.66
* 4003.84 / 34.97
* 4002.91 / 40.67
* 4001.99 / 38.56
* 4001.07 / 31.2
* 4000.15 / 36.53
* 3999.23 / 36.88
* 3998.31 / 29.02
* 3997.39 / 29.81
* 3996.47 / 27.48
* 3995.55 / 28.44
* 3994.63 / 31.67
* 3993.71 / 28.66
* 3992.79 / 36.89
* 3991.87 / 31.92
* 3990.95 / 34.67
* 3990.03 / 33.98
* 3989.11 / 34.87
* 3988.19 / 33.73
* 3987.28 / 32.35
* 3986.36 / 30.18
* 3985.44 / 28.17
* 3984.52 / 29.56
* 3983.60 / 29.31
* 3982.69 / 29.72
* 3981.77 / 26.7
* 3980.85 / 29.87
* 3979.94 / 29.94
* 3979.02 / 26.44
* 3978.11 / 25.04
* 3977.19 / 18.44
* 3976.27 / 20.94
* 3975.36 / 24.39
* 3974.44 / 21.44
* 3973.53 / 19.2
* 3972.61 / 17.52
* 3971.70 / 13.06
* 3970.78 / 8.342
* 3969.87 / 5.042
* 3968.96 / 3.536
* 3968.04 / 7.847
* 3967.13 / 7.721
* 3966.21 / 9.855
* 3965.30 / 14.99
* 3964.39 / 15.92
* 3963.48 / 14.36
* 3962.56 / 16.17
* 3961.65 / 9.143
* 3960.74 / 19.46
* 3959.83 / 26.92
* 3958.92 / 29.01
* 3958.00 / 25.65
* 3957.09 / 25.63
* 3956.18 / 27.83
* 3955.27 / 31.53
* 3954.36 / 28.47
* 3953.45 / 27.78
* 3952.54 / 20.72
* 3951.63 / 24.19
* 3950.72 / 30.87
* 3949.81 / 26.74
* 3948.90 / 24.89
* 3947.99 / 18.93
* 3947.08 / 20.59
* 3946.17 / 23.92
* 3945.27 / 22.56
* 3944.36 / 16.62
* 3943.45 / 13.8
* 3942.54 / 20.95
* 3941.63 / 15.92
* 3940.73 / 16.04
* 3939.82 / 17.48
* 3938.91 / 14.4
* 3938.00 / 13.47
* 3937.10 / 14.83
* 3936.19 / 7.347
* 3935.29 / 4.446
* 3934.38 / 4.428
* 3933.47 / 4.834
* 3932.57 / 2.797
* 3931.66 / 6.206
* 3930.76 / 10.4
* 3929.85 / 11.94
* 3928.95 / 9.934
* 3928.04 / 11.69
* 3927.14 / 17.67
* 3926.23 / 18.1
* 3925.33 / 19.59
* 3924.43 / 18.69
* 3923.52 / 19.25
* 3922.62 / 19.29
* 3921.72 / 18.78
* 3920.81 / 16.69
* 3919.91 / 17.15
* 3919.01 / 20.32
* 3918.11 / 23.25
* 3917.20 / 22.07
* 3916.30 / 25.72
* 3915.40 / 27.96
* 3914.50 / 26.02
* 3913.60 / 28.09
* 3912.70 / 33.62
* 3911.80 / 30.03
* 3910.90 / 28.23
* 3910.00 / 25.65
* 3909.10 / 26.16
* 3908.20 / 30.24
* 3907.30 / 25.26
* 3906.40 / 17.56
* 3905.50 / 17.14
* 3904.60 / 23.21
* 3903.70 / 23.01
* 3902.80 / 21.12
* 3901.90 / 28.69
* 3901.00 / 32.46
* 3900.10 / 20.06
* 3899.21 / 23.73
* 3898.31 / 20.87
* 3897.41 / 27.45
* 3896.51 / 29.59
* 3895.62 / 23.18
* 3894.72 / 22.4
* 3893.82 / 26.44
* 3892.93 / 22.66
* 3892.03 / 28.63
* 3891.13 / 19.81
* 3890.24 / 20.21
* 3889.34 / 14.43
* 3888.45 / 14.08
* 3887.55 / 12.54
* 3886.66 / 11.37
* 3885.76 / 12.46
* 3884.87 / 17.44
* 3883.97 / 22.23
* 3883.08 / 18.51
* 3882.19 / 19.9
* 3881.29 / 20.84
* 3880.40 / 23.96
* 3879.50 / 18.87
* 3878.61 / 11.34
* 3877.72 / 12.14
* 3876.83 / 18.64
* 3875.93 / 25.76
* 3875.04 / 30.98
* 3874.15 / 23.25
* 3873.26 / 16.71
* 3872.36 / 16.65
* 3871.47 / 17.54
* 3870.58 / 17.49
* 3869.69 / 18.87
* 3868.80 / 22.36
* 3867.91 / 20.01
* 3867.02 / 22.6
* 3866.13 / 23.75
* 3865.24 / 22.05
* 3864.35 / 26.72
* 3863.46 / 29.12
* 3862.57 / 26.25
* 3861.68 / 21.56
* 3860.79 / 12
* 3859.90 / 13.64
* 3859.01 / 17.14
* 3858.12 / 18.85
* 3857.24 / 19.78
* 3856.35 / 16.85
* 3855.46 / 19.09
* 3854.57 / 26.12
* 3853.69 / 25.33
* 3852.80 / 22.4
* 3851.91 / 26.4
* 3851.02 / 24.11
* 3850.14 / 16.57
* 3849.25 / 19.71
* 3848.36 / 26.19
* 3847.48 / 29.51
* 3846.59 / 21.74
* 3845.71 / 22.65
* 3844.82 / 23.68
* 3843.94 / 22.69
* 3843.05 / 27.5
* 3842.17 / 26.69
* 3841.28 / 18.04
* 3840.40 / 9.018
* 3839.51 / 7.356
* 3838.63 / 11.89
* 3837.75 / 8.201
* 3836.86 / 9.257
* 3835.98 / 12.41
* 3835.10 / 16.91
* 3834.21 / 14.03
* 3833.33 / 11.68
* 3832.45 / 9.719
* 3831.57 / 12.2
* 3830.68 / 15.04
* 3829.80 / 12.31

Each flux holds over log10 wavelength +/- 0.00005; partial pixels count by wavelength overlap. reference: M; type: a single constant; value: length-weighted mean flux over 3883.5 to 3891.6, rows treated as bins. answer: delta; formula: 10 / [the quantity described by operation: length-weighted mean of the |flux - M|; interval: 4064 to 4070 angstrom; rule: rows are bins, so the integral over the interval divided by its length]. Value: 0.70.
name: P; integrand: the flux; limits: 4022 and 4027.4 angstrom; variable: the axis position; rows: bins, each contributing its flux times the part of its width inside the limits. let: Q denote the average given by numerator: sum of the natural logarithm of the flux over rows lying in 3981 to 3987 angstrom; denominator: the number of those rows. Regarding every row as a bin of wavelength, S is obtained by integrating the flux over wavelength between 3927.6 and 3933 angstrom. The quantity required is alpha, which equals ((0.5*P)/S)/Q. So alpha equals 0.60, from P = 193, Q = 3.4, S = 48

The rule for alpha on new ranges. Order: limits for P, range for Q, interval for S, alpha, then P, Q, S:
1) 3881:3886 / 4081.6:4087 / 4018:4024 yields 0.06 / 94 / 3.5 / 217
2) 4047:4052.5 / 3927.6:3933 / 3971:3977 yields 0.42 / 198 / 2.1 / 114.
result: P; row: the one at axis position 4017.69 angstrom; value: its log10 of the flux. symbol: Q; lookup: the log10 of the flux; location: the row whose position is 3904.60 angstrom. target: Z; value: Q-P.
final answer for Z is -0.16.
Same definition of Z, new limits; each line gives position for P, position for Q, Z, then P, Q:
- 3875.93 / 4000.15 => 0.15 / 1.41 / 1.56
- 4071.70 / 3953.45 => 0.12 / 1.33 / 1.44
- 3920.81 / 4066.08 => 0.25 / 1.22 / 1.47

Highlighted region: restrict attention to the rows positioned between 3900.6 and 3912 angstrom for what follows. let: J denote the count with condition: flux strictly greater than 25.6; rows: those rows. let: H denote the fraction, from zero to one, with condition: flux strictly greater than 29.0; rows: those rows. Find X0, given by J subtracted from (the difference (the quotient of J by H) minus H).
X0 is 23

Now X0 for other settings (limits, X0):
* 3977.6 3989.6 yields 5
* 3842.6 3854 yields 48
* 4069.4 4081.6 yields 5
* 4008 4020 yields -1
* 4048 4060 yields 2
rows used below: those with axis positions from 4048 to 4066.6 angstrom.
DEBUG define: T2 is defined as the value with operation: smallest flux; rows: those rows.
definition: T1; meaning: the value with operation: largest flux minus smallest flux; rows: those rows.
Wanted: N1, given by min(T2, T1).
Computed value 19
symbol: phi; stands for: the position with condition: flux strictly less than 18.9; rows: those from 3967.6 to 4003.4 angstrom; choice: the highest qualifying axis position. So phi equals 3977.19 angstrom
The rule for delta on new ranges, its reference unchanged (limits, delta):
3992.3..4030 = 0.56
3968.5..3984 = 1.18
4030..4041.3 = 0.62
